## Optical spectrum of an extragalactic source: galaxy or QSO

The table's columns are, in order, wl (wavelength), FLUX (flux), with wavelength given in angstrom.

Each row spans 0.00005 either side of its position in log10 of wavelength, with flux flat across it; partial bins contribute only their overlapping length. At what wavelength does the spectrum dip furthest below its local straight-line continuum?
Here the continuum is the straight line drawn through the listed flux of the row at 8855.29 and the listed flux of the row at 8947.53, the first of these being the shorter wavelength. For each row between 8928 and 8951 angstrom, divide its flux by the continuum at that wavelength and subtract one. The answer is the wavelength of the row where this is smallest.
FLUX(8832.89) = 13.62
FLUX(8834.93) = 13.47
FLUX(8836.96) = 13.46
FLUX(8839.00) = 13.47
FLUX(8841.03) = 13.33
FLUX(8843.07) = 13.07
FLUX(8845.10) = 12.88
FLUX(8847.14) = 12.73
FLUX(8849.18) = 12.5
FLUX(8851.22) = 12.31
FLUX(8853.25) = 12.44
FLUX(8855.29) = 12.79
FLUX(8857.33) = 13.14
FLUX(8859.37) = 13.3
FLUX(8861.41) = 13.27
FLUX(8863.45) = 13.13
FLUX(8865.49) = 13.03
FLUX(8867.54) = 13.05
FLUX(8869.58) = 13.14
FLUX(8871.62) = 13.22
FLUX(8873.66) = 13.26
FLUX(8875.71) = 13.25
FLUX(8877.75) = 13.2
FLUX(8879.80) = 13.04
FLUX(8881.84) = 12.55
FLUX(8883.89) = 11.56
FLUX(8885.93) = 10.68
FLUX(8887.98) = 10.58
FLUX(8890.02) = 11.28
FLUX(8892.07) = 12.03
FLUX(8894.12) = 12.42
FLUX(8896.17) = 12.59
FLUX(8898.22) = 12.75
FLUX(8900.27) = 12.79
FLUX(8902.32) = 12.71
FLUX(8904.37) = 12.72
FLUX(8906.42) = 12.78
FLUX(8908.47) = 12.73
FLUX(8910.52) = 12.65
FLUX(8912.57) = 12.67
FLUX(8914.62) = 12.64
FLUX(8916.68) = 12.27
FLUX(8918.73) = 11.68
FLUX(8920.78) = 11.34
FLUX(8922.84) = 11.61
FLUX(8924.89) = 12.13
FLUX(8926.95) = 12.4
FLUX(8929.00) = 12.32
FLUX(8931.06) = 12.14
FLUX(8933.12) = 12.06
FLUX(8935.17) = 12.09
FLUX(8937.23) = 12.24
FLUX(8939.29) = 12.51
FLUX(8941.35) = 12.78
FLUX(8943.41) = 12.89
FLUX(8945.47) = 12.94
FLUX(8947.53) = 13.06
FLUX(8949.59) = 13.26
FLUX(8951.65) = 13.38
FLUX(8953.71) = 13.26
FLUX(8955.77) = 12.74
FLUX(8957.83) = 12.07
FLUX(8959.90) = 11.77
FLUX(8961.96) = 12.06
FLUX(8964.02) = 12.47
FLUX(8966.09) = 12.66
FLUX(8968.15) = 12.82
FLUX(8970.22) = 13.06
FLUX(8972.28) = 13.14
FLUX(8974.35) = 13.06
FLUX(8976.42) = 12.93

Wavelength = 8933.12 angstrom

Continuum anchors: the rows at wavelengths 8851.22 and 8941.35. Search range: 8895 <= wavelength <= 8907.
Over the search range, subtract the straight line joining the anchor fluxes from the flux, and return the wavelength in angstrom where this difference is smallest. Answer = 8896.17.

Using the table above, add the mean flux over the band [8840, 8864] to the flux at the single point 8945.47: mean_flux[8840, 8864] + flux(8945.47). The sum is 25.8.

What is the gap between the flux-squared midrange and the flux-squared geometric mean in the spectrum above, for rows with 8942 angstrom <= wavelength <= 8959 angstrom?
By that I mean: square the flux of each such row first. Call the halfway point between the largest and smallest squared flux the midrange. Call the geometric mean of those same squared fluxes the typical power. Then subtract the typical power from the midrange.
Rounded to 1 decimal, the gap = -5.2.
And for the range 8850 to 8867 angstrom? -2.7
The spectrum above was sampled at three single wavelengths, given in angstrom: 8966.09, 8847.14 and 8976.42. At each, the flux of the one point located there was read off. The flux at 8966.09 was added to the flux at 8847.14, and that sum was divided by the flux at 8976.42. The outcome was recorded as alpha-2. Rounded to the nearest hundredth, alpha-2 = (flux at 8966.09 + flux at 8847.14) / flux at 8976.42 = 1.96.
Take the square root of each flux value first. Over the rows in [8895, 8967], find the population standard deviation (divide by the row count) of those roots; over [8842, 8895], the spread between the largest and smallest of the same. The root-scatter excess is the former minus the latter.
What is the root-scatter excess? -0.33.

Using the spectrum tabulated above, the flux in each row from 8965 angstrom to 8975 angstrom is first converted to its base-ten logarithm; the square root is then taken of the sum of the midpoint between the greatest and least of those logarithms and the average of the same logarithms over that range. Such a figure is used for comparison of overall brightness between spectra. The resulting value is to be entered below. 1.49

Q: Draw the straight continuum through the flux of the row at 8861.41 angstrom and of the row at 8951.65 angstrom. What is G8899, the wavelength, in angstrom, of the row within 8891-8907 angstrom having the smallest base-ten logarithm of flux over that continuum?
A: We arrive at 8892.07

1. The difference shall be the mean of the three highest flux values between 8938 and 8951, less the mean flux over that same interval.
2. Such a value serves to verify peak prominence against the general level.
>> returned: 0.18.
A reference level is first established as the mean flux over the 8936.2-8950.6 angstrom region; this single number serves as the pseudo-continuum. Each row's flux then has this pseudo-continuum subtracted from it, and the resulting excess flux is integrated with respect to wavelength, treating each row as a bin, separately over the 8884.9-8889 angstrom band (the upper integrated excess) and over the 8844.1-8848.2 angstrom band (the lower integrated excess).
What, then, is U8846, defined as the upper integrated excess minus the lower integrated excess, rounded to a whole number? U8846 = -9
